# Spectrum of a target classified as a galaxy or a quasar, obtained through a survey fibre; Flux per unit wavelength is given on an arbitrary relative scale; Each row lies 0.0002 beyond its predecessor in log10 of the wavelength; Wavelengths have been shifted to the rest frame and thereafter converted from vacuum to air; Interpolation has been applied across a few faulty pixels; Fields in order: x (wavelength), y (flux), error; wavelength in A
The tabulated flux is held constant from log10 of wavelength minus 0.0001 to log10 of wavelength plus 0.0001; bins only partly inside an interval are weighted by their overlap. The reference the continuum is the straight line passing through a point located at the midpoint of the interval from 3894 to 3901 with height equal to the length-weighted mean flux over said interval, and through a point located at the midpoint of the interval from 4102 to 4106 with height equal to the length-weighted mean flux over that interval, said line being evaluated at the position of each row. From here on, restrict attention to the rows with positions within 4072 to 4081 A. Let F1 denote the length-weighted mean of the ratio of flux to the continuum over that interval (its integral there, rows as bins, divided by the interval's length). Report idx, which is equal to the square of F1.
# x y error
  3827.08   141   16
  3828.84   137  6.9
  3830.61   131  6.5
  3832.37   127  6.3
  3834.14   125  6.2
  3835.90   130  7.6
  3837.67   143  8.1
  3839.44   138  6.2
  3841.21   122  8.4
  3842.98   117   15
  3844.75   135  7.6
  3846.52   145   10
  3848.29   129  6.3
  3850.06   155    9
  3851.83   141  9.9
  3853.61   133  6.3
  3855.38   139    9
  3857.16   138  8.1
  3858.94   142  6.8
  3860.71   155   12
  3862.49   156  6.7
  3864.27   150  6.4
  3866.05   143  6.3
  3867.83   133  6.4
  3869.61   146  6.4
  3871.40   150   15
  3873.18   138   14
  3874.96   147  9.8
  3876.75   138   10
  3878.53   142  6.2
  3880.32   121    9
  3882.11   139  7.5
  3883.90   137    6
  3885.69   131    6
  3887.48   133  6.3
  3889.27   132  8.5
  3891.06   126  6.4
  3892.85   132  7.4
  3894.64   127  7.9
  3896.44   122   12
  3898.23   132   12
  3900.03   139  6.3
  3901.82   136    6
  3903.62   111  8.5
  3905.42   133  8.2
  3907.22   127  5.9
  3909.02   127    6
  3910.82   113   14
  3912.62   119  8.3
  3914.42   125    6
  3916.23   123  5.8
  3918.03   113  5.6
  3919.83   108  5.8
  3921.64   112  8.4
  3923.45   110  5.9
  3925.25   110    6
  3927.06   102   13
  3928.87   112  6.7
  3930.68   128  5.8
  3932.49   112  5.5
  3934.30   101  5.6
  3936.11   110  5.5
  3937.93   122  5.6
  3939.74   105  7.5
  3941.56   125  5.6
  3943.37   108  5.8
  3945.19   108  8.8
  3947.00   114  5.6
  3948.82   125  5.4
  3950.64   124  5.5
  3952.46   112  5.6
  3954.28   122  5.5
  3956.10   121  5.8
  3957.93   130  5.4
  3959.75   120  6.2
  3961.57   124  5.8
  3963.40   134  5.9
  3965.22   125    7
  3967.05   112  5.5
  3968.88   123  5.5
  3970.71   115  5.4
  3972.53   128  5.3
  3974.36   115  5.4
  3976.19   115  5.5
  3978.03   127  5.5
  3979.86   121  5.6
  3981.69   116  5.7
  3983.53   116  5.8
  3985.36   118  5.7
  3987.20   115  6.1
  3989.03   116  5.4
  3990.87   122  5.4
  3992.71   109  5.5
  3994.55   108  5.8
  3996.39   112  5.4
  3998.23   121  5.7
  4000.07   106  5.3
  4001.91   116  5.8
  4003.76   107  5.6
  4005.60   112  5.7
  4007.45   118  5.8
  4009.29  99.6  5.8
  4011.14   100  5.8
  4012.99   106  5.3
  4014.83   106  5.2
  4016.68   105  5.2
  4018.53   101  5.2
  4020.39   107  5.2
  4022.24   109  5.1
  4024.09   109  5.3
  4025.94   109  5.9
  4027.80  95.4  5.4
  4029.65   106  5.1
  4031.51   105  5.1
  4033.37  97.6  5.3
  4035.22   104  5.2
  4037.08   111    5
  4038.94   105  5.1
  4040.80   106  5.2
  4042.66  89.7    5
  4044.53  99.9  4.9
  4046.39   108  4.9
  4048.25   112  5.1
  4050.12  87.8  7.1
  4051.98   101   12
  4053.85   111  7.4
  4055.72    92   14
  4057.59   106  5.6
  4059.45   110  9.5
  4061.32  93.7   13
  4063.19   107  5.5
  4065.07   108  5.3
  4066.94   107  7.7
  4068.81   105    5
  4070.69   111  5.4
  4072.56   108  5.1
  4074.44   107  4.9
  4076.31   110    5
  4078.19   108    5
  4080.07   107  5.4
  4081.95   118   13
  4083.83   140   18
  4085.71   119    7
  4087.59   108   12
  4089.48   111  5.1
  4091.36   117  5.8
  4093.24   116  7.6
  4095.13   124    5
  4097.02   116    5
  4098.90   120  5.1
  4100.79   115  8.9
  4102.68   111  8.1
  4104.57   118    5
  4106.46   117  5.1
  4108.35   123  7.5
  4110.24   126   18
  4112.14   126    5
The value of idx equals 0.85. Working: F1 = 0.92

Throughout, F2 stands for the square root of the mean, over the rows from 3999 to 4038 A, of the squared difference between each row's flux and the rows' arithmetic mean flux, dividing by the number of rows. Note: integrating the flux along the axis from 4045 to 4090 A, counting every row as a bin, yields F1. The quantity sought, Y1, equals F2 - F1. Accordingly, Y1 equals -4857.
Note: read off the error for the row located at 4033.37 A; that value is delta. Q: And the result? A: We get 5.30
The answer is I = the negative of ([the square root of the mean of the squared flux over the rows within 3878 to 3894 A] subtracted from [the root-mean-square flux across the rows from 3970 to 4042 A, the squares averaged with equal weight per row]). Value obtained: 22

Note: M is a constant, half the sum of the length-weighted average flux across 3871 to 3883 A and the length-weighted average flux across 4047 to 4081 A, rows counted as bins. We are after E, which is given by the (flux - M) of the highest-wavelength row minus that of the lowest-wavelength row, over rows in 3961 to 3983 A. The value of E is -8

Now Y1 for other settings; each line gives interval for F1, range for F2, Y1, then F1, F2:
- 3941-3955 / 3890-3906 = -1631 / 1639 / 7.9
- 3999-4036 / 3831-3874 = -3912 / 3922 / 10.3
